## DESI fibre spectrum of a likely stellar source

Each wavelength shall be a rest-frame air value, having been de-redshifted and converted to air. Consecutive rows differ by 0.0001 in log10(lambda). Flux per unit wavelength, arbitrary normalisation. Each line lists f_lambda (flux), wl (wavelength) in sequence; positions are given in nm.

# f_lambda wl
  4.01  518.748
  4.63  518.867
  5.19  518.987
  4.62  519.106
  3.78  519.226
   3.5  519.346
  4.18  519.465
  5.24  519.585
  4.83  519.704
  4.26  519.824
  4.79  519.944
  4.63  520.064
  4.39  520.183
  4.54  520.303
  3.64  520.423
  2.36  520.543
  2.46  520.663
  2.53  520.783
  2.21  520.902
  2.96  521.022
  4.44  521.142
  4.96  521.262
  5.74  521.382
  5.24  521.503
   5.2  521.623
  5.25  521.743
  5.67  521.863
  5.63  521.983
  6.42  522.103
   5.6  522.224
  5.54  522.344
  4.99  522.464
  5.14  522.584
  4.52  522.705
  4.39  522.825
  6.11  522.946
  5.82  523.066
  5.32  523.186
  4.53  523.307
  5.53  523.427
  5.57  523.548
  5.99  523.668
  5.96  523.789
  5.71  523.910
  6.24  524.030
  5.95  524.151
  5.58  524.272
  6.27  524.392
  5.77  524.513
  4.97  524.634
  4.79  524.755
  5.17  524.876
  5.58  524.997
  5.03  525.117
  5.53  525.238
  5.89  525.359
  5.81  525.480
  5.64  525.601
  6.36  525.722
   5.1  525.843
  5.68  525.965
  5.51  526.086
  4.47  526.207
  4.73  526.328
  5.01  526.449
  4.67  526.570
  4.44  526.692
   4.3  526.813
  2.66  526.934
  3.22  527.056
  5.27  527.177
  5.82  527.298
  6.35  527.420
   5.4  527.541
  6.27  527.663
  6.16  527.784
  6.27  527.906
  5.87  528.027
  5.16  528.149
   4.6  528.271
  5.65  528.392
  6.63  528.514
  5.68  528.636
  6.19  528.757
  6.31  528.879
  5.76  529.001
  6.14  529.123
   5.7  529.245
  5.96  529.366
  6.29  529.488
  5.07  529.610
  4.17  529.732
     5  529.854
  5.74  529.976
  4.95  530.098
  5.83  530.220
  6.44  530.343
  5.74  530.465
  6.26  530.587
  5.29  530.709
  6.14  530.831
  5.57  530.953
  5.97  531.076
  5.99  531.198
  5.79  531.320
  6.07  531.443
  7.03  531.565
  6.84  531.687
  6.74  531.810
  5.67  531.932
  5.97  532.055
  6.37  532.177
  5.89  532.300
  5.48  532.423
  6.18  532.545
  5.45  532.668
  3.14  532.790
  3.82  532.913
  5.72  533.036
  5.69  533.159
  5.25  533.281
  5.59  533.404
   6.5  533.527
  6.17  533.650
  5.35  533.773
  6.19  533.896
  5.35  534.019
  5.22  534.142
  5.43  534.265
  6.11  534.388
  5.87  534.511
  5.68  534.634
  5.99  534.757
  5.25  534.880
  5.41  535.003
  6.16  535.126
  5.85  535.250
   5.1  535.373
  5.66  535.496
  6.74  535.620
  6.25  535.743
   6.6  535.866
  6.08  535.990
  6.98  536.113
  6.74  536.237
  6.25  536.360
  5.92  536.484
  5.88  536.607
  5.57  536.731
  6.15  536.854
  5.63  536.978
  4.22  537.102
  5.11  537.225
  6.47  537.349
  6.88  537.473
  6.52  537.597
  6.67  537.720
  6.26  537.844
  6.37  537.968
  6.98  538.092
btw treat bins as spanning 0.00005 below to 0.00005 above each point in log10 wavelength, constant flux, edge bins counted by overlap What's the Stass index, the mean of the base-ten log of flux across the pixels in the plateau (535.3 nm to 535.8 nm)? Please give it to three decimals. 0.771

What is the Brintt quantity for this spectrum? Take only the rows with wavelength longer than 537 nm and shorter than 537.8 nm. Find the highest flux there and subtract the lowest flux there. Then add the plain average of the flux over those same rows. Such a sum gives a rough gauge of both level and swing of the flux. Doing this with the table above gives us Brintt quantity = 8.6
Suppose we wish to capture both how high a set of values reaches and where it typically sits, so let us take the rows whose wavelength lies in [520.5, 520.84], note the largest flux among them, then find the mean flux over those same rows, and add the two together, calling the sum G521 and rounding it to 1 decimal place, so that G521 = 5.0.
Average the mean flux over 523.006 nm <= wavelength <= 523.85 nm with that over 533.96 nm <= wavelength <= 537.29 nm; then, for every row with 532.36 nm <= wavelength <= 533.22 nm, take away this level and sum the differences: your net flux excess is -4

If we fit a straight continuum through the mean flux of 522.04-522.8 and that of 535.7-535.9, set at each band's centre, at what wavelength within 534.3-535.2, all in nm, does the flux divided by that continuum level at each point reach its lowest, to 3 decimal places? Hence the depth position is 534.880 nm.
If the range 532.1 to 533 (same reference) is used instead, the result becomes 532.790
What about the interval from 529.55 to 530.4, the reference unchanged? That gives 529.732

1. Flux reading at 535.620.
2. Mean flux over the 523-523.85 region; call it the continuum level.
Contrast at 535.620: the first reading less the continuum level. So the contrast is 1.2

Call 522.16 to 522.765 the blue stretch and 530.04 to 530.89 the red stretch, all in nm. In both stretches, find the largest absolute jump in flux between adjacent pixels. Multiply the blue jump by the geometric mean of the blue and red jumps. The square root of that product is 0.69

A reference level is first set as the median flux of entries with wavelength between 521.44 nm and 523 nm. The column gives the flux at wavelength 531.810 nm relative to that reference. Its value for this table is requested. 1.5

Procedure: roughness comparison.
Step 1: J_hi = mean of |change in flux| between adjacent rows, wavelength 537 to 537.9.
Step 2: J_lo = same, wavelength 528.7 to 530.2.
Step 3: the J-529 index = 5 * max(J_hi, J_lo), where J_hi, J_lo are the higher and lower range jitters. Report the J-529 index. 2.98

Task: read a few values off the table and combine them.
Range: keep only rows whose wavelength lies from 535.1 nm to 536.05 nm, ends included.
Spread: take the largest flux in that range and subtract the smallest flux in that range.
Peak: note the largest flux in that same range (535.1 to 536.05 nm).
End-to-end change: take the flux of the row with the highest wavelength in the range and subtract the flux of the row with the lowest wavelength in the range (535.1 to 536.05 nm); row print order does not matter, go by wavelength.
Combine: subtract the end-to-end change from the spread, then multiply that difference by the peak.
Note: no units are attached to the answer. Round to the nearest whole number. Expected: 12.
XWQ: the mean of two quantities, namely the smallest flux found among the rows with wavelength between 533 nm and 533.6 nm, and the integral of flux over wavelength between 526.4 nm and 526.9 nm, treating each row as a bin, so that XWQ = 3.7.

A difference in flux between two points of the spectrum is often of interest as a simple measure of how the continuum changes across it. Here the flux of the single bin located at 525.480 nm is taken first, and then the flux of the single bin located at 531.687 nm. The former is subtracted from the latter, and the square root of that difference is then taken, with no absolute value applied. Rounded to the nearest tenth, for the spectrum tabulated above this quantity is 1.0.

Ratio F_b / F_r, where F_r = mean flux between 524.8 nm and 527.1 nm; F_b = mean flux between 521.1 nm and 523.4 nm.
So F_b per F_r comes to 1.06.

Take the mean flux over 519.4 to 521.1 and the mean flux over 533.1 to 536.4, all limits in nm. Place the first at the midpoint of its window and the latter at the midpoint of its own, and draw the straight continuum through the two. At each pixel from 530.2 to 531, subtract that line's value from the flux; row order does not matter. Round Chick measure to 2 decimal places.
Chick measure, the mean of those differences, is 0.60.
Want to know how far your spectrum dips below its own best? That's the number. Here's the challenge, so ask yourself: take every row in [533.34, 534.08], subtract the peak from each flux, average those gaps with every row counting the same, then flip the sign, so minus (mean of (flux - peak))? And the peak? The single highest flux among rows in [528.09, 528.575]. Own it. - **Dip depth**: 0.77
